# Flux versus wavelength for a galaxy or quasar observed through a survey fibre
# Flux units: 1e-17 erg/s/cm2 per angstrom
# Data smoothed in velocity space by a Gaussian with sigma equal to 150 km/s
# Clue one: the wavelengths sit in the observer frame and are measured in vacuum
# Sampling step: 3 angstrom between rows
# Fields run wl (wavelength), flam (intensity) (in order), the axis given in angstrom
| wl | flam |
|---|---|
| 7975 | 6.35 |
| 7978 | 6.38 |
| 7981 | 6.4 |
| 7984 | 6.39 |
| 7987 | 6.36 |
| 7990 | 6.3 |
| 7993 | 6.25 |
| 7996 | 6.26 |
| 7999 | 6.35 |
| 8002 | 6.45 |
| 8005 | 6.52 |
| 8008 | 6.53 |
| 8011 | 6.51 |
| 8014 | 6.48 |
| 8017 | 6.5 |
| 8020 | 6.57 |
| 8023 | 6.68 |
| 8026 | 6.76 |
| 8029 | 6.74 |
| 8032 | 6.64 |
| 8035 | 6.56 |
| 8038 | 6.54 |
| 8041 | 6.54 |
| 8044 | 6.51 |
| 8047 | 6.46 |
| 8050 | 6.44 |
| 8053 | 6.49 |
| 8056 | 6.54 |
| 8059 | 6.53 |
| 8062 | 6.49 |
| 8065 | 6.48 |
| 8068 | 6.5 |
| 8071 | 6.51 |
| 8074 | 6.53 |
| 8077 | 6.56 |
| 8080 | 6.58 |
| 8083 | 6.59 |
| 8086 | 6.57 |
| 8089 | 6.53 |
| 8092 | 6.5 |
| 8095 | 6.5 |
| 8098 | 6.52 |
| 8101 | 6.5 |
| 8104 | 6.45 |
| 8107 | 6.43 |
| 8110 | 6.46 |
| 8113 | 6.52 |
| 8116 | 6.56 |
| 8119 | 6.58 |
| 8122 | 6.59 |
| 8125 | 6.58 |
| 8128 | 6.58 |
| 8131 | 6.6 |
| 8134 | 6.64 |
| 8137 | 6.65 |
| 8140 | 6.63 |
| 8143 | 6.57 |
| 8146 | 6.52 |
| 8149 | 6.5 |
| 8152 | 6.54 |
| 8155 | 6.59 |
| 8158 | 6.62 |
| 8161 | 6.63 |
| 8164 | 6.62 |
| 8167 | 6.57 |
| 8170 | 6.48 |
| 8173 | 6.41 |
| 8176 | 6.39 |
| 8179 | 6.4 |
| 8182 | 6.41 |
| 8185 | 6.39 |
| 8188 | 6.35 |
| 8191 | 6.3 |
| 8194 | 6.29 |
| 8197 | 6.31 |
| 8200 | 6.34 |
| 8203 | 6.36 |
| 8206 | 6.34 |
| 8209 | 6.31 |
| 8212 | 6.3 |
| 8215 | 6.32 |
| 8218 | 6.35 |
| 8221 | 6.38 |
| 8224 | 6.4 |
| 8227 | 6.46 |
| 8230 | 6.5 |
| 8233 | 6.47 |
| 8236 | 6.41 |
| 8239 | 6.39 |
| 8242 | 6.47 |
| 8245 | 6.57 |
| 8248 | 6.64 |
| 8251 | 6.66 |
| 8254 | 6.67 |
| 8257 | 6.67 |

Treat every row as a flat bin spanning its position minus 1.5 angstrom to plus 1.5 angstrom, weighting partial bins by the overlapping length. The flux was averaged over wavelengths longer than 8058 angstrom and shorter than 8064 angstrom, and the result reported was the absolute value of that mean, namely 6.51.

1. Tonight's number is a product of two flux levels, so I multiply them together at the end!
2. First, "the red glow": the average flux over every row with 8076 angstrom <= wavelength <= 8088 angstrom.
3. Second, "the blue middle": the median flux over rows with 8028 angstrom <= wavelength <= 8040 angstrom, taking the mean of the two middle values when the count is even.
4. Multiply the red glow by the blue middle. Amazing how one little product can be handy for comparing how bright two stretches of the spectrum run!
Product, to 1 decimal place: 43.4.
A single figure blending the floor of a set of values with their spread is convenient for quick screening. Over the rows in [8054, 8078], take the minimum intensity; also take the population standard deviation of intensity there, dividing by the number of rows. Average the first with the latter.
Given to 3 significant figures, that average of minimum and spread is 3.25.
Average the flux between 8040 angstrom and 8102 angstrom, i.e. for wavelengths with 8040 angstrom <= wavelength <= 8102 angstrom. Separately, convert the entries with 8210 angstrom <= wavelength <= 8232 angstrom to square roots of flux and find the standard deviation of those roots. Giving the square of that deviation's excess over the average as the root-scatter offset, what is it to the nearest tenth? 42.3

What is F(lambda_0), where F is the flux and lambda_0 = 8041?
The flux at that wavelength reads 6.54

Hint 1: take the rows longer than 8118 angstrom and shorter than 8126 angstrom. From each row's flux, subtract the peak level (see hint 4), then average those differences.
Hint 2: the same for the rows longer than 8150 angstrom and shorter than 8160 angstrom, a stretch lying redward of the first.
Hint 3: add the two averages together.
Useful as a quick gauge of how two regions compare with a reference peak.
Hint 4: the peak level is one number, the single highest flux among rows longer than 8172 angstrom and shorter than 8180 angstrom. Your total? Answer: 0.35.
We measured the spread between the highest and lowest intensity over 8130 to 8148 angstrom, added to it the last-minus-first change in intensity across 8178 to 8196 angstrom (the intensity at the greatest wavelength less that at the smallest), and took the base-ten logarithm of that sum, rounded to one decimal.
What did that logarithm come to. -1.7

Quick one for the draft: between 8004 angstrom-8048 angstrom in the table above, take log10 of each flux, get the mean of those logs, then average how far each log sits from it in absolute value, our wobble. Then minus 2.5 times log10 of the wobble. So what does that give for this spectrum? 5.81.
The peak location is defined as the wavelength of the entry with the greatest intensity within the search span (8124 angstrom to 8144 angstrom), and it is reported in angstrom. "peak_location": 8137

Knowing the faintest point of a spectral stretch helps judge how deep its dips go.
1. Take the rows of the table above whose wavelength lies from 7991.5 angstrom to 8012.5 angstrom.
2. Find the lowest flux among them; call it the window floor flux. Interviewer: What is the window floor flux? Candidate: 6.25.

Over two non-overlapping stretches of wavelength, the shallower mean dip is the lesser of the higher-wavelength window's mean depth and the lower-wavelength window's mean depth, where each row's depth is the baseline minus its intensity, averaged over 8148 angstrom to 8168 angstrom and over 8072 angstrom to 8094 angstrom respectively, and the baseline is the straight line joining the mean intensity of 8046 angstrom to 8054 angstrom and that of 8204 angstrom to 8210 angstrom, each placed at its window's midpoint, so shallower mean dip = -0.21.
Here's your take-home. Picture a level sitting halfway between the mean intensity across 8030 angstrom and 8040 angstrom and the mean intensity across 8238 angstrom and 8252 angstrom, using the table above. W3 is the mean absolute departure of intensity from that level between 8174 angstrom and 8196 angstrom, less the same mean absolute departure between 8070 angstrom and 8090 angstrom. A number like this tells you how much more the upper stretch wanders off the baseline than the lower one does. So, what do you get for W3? 0.18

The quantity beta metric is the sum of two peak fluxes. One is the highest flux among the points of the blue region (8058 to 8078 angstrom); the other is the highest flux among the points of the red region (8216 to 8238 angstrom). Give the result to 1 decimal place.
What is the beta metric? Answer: 13.1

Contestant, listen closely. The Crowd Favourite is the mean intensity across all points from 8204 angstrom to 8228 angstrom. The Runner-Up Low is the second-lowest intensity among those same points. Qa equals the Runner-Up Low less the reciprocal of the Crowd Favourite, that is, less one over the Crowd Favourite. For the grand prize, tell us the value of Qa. 6.15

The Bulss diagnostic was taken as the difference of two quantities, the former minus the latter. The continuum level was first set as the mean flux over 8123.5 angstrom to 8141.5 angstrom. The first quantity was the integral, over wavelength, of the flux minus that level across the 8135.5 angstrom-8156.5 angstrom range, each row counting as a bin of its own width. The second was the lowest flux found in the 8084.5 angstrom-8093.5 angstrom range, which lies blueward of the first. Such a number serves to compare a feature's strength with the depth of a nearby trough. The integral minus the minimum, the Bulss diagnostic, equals -7.38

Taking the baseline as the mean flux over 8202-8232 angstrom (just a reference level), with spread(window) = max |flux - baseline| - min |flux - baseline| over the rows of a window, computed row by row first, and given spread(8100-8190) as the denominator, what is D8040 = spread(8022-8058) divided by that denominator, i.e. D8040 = 1.23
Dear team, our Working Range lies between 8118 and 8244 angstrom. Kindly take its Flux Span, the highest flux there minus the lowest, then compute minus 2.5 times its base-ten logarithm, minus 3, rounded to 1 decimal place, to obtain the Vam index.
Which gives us -1.9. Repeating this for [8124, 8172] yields -1.1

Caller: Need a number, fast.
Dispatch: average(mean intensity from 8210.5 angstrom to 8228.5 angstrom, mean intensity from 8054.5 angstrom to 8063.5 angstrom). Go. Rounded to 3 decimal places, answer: 6.444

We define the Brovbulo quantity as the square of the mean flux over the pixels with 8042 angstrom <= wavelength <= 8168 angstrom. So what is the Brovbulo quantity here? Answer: 42.8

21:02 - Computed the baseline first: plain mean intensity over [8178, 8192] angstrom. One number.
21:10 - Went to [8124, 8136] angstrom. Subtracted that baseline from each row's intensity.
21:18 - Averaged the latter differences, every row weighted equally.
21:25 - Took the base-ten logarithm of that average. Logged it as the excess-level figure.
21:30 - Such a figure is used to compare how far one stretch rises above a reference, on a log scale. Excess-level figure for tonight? -0.64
